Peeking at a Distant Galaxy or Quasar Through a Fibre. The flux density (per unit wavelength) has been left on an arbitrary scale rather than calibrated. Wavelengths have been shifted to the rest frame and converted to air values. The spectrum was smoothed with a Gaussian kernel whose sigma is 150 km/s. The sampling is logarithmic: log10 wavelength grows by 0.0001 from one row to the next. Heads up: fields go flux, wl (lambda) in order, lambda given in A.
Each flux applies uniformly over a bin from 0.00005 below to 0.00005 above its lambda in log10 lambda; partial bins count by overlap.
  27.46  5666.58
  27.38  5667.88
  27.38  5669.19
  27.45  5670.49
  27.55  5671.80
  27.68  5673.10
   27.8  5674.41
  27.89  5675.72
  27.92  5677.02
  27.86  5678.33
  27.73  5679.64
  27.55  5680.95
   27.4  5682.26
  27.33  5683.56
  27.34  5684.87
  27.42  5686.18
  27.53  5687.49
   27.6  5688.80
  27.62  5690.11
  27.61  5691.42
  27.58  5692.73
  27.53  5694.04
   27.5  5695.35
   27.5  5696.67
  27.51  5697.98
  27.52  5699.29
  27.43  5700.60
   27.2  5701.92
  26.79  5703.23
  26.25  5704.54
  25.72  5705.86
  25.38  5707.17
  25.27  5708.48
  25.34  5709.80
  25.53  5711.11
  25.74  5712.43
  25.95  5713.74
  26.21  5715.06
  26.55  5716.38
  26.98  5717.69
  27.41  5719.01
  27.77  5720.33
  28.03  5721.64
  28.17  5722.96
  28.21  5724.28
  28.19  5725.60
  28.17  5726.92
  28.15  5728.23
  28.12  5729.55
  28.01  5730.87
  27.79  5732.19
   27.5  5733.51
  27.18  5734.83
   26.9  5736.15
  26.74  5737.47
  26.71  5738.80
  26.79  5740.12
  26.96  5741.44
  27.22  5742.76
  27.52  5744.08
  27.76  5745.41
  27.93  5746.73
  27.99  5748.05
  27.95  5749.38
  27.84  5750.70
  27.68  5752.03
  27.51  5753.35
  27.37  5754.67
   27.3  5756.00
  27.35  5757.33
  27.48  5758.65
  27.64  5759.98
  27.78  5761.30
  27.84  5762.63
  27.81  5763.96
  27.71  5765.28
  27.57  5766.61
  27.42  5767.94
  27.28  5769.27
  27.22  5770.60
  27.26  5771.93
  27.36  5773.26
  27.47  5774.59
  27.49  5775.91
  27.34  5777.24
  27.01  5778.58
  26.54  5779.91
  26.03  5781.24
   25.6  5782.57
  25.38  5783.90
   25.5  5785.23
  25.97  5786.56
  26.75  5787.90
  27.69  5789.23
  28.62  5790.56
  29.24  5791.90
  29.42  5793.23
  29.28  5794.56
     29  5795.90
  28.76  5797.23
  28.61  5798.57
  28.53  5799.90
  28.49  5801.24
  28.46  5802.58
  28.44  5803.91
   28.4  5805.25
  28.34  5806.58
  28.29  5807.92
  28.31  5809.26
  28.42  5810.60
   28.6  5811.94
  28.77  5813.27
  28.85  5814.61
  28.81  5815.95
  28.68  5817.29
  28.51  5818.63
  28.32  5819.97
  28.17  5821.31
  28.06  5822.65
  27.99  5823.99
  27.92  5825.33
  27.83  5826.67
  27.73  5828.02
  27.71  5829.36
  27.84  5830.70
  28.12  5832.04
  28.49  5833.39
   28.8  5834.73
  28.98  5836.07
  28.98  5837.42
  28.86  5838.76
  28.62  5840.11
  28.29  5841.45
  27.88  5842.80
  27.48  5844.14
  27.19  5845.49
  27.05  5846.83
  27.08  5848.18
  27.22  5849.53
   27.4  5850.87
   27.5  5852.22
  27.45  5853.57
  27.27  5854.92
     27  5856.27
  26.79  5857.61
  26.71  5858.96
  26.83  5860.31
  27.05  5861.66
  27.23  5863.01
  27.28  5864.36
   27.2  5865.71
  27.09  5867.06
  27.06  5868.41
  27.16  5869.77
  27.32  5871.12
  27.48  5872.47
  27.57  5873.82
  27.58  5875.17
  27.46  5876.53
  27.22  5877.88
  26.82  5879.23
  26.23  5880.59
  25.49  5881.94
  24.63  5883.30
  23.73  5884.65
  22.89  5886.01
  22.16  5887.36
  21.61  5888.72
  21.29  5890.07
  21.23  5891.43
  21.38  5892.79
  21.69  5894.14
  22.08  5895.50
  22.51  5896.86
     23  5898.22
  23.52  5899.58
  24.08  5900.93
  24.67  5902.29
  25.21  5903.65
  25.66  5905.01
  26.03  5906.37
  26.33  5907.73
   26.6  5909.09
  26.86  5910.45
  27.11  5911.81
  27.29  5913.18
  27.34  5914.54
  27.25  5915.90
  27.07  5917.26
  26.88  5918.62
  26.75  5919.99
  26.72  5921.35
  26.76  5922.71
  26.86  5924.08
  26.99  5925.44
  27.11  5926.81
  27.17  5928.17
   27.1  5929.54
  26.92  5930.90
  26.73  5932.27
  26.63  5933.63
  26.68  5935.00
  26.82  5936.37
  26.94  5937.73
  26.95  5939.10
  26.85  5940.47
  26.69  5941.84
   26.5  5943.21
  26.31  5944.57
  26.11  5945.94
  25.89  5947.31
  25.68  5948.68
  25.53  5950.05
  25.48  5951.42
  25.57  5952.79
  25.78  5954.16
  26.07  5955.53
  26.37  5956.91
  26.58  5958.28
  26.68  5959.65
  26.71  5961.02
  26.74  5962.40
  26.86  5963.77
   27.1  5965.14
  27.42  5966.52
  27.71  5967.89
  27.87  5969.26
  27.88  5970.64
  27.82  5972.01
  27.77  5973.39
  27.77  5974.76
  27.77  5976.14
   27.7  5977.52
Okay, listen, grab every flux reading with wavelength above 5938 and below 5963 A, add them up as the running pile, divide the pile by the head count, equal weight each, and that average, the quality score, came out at 26.2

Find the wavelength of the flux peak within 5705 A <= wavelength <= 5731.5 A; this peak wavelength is 5724.28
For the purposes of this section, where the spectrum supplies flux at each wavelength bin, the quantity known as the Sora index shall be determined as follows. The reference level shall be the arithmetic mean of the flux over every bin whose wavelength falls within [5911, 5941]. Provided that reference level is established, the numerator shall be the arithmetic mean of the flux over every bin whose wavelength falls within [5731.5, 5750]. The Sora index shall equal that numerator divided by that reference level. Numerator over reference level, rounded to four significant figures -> 1.015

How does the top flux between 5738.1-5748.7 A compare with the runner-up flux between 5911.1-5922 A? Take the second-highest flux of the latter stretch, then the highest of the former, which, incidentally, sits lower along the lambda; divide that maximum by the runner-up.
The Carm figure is 1.03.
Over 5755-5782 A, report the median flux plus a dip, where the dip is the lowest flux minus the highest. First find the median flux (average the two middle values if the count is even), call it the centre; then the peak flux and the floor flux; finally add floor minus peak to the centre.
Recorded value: 25.6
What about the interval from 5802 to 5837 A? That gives 27.1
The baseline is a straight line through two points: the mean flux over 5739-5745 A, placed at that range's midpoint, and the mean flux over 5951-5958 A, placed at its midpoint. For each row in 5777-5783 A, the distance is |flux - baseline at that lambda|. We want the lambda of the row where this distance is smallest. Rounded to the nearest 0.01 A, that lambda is 5778.58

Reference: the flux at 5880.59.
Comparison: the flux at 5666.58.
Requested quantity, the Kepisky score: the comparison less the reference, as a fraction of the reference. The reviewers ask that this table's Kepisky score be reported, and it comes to 0.047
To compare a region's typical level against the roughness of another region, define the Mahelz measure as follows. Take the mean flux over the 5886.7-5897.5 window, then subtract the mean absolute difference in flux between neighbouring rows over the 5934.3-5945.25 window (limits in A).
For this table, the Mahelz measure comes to 21.6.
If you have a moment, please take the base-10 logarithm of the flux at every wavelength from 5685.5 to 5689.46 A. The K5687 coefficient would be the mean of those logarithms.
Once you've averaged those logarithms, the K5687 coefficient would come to 1.44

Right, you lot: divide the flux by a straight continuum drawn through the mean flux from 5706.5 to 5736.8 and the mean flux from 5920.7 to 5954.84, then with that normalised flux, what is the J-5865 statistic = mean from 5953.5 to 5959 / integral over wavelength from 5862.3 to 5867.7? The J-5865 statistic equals 0.180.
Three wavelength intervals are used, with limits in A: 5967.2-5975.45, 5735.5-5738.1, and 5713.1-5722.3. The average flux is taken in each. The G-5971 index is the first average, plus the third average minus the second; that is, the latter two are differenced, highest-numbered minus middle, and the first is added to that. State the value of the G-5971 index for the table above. 28.0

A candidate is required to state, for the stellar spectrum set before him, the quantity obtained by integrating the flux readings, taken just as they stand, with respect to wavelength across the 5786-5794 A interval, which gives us 224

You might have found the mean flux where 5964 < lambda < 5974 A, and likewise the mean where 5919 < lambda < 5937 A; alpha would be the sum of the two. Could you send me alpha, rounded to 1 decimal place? 54.5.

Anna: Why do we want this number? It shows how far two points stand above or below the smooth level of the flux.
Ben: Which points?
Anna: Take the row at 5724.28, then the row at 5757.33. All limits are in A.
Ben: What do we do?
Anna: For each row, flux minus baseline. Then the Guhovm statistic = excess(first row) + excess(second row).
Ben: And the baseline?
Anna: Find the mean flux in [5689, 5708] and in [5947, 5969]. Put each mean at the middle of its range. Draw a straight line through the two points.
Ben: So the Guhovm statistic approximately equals 1.6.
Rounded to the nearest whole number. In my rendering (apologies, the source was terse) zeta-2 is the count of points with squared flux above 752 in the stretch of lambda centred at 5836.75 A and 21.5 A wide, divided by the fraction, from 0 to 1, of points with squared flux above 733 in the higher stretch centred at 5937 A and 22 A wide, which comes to 75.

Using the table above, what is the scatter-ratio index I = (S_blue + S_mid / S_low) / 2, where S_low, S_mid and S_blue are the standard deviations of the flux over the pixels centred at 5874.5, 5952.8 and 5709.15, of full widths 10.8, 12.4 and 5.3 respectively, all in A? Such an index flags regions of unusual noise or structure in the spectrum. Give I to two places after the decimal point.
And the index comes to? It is 0.81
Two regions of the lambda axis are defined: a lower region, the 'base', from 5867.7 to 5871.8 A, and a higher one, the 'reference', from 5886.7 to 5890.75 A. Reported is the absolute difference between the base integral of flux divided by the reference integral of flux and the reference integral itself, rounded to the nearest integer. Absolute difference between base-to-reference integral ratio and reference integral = 87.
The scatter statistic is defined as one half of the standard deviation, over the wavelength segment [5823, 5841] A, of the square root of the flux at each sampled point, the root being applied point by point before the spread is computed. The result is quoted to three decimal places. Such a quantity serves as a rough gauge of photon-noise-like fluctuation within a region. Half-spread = 0.023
